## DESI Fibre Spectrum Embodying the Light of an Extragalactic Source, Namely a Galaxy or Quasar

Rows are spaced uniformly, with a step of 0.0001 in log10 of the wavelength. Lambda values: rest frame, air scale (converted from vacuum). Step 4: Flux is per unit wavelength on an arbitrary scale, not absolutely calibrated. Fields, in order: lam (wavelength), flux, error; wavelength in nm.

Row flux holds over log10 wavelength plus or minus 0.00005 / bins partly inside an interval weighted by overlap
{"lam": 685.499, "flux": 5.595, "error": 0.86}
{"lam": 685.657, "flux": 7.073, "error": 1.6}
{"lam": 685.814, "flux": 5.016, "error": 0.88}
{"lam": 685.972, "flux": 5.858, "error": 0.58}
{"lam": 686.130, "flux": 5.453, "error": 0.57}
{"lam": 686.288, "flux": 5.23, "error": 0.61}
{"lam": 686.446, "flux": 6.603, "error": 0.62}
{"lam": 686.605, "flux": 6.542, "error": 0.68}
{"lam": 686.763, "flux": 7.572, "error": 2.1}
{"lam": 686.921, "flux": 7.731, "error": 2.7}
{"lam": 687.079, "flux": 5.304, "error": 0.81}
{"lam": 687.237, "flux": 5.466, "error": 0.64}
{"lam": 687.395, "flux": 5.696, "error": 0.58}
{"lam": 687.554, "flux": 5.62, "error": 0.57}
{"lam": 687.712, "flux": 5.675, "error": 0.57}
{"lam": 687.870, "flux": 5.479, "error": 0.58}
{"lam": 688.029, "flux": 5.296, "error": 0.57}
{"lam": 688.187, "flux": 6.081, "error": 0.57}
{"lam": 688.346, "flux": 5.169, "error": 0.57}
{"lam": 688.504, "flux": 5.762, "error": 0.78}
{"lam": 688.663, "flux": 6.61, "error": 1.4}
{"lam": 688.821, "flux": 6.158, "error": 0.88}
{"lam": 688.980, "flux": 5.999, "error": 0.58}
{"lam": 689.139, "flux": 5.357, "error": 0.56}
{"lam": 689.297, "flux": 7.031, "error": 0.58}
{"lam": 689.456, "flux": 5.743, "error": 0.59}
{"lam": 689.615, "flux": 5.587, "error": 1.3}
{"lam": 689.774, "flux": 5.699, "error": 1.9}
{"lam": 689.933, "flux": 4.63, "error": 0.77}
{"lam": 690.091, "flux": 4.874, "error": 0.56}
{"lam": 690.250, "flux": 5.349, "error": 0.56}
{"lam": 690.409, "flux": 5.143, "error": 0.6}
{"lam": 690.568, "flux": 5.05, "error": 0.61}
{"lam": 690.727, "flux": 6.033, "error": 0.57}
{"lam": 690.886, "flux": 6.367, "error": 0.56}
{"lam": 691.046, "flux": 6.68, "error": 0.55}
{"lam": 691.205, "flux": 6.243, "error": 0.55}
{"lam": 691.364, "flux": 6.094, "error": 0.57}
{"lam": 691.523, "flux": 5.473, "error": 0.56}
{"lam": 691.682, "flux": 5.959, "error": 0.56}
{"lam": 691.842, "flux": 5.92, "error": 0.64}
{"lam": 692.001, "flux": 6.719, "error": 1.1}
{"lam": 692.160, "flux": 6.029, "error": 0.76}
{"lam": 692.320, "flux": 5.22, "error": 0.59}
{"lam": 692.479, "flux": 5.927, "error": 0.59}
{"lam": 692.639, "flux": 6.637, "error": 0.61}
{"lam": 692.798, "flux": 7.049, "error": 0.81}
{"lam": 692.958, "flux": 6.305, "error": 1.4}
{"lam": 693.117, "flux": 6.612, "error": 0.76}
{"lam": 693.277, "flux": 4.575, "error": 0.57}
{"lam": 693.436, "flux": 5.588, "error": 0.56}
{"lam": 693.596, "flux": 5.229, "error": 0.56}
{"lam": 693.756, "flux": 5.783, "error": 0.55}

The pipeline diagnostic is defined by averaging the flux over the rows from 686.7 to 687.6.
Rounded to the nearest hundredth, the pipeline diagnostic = 6.23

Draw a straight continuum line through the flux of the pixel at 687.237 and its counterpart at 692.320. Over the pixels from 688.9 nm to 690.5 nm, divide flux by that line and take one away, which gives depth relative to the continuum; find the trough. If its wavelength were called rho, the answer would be 689.933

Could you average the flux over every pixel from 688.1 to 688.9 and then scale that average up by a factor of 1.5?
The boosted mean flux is 8.93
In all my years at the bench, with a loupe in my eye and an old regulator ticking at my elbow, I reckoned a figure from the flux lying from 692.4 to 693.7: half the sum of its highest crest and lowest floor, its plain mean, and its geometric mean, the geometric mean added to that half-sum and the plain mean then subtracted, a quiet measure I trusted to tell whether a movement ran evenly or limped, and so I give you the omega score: 5.76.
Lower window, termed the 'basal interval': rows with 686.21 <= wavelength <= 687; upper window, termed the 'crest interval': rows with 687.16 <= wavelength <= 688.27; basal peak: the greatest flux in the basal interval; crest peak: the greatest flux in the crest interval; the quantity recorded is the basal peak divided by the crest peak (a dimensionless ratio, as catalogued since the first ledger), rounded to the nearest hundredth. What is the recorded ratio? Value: 1.27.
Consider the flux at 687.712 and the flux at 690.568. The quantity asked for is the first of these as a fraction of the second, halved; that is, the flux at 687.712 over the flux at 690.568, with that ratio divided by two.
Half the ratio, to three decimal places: 0.562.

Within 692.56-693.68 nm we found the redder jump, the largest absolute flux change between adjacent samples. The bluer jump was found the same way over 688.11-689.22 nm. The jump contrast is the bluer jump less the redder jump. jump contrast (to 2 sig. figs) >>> -1.1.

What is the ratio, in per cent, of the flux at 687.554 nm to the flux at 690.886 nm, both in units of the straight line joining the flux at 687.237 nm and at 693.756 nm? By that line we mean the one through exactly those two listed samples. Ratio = 91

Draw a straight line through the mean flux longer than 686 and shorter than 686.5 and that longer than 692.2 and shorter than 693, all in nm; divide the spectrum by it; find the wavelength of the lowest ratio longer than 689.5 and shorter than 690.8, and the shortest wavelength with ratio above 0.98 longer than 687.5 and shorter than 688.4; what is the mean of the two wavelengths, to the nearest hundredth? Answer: 689.06 nm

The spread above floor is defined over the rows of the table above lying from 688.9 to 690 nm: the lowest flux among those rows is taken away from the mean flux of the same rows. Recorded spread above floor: 1.1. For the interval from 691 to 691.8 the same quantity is 0.6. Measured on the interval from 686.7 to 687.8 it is 0.8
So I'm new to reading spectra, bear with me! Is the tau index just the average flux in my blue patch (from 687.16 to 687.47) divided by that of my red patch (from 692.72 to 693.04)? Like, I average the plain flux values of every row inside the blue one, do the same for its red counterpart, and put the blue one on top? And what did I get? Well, 0.84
